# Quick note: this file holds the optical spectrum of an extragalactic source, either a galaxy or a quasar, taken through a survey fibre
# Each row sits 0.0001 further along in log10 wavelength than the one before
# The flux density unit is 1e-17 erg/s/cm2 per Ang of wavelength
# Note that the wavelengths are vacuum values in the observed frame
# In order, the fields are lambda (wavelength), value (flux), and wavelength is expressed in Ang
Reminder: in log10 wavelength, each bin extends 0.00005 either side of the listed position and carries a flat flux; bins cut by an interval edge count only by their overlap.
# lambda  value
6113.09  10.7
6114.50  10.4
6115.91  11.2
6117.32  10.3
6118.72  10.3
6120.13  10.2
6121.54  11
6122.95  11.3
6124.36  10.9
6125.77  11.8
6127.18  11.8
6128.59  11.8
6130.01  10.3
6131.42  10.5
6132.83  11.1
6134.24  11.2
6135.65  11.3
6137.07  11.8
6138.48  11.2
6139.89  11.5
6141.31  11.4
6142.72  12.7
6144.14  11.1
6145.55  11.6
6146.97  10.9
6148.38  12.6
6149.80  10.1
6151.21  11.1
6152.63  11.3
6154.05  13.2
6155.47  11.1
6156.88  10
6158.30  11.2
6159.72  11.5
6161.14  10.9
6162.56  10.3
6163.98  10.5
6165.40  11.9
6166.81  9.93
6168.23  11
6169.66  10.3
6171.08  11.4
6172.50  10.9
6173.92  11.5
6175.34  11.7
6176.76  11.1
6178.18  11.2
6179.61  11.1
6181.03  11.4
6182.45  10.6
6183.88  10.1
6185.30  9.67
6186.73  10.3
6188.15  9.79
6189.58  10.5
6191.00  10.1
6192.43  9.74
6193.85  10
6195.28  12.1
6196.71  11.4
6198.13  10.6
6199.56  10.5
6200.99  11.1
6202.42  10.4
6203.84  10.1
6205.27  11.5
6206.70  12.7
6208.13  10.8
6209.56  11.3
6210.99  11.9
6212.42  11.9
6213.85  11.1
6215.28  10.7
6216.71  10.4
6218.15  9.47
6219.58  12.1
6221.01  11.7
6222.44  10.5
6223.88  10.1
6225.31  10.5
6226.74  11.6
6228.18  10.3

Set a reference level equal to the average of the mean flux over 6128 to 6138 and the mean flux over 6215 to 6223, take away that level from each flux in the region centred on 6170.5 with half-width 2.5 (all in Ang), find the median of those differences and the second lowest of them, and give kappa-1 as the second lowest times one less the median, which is -0.1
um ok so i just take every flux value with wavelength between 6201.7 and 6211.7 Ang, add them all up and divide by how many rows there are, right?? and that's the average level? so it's 11.2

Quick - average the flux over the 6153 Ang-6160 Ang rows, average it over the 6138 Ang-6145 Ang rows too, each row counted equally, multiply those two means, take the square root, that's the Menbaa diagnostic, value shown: 11.49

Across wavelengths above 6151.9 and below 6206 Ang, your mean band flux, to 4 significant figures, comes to 10.84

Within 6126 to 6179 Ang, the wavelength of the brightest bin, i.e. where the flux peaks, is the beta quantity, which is 6154.05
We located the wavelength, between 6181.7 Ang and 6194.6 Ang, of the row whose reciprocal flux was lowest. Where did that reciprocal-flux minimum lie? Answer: 6182.45 Ang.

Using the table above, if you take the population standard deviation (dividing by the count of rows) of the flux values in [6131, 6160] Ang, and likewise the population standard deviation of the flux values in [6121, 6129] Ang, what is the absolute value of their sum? 1.13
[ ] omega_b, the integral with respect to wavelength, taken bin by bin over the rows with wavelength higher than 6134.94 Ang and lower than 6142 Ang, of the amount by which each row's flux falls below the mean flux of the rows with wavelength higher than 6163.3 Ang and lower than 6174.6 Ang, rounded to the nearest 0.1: -3.6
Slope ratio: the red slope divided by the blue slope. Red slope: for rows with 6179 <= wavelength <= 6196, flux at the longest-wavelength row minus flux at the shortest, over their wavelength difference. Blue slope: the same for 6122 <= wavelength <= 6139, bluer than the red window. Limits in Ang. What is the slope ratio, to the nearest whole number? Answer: -10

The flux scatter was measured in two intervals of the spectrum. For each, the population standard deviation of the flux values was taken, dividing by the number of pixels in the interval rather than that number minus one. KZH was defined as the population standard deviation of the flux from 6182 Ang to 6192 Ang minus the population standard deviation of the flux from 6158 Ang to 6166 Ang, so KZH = -0.23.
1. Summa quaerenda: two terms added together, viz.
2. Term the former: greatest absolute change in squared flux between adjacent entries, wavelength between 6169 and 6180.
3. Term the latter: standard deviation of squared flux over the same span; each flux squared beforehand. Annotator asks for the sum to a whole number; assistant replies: 33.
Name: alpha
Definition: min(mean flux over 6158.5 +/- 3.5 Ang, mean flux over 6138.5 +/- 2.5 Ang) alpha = 10.9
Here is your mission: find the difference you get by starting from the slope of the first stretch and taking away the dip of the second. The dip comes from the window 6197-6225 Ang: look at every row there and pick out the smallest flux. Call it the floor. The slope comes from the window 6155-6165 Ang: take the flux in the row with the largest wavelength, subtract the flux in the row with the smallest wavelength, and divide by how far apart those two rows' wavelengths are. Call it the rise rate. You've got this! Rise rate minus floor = -9.5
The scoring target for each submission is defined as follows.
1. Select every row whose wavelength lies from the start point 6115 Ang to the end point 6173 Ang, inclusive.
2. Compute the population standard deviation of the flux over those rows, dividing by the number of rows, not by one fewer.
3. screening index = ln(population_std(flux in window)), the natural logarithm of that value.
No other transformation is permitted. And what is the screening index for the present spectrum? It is -0.33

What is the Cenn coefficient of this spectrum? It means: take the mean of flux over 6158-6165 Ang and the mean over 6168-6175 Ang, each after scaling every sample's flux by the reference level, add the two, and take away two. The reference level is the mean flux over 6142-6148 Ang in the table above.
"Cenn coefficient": -0.11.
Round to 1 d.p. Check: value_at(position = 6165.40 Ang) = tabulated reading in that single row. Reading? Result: 11.9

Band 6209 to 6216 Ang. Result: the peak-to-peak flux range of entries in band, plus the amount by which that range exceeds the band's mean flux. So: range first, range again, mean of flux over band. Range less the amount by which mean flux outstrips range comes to -9.0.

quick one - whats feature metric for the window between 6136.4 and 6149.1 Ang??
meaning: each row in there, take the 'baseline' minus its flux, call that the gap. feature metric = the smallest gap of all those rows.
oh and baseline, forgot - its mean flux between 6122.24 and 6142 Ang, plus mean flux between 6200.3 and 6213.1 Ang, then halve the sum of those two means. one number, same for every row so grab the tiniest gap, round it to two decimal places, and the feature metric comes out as -1.41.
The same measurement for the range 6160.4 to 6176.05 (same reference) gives -0.61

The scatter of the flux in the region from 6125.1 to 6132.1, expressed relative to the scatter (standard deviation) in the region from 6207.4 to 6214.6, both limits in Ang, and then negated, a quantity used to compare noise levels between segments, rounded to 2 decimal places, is -1.57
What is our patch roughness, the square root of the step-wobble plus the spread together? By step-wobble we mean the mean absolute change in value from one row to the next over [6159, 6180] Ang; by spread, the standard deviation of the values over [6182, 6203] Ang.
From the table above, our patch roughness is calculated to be 1.16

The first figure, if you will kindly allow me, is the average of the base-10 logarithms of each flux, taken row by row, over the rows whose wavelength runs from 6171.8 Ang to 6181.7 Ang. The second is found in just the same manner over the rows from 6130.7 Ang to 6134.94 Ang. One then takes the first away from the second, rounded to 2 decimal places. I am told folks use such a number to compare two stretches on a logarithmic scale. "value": -0.01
